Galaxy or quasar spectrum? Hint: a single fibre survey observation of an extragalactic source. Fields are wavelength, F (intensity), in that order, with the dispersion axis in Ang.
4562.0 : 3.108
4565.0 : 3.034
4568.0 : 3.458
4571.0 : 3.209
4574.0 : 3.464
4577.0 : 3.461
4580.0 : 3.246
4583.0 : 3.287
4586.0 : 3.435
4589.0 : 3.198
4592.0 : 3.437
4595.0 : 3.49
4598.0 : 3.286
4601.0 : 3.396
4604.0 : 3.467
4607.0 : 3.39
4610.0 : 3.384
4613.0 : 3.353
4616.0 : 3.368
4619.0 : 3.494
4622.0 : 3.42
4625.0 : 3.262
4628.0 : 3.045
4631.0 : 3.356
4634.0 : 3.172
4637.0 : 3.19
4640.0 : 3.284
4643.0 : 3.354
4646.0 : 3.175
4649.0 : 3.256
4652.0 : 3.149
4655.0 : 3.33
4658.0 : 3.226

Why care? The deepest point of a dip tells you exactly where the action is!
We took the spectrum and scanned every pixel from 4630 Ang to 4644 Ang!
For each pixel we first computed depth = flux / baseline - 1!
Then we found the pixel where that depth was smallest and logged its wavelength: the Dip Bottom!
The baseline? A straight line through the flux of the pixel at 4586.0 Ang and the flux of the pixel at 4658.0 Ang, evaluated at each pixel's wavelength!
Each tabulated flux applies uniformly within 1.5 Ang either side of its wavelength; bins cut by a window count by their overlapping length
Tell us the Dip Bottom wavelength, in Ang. 4634.0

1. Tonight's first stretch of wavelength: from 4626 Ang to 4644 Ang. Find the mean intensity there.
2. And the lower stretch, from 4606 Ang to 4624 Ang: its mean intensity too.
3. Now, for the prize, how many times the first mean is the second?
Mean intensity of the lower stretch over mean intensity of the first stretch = 1.05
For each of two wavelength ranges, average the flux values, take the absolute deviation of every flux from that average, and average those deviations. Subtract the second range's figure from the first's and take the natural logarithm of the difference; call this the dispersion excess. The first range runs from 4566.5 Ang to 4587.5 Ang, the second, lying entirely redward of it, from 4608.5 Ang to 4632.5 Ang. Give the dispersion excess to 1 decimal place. -4.5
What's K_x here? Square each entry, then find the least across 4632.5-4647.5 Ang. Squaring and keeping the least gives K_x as 10.1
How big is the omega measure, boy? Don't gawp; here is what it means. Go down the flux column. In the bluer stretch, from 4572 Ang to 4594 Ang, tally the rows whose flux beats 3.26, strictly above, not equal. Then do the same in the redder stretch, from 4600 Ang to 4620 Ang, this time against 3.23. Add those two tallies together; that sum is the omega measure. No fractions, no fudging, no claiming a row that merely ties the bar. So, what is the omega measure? 12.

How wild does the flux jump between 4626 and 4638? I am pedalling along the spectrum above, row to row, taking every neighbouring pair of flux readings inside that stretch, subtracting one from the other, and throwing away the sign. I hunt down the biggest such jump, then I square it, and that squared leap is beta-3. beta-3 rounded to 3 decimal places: 0.097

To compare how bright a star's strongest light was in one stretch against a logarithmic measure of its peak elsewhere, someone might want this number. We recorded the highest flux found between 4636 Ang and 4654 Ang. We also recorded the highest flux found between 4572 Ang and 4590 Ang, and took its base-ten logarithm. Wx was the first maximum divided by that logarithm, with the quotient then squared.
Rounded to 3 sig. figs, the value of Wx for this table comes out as 38.6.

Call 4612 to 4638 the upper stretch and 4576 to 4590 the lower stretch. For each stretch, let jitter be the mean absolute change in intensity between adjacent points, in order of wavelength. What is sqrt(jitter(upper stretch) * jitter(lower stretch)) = 0.149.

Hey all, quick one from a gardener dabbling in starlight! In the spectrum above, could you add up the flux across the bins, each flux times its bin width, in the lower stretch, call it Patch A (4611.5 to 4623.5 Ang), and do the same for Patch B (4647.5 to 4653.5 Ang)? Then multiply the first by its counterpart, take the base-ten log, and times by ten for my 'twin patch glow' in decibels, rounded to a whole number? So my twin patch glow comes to 29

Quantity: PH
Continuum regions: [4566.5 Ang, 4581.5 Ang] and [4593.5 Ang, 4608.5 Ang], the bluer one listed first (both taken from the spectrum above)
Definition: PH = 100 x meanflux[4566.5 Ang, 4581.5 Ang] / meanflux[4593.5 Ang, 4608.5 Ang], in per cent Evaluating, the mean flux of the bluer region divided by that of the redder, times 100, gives 99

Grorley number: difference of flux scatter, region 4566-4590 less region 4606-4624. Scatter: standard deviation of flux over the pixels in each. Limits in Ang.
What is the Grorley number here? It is 0.07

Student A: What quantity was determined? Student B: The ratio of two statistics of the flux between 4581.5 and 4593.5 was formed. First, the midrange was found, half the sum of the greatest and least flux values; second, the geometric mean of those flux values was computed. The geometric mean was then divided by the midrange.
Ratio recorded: 1.01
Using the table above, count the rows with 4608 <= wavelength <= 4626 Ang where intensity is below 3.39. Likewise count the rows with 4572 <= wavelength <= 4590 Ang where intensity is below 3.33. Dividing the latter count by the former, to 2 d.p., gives 0.75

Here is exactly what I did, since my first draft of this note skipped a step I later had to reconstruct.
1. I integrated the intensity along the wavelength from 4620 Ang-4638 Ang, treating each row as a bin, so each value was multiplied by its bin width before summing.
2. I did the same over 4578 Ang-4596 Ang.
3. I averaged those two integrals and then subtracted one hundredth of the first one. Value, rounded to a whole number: 59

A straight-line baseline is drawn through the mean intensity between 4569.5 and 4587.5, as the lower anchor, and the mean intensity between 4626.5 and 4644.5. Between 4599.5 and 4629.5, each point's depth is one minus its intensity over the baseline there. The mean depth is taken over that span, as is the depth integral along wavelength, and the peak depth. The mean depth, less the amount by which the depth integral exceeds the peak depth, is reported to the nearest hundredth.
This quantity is 0.78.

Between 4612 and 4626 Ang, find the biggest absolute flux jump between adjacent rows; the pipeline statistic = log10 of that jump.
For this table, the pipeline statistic -0.80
